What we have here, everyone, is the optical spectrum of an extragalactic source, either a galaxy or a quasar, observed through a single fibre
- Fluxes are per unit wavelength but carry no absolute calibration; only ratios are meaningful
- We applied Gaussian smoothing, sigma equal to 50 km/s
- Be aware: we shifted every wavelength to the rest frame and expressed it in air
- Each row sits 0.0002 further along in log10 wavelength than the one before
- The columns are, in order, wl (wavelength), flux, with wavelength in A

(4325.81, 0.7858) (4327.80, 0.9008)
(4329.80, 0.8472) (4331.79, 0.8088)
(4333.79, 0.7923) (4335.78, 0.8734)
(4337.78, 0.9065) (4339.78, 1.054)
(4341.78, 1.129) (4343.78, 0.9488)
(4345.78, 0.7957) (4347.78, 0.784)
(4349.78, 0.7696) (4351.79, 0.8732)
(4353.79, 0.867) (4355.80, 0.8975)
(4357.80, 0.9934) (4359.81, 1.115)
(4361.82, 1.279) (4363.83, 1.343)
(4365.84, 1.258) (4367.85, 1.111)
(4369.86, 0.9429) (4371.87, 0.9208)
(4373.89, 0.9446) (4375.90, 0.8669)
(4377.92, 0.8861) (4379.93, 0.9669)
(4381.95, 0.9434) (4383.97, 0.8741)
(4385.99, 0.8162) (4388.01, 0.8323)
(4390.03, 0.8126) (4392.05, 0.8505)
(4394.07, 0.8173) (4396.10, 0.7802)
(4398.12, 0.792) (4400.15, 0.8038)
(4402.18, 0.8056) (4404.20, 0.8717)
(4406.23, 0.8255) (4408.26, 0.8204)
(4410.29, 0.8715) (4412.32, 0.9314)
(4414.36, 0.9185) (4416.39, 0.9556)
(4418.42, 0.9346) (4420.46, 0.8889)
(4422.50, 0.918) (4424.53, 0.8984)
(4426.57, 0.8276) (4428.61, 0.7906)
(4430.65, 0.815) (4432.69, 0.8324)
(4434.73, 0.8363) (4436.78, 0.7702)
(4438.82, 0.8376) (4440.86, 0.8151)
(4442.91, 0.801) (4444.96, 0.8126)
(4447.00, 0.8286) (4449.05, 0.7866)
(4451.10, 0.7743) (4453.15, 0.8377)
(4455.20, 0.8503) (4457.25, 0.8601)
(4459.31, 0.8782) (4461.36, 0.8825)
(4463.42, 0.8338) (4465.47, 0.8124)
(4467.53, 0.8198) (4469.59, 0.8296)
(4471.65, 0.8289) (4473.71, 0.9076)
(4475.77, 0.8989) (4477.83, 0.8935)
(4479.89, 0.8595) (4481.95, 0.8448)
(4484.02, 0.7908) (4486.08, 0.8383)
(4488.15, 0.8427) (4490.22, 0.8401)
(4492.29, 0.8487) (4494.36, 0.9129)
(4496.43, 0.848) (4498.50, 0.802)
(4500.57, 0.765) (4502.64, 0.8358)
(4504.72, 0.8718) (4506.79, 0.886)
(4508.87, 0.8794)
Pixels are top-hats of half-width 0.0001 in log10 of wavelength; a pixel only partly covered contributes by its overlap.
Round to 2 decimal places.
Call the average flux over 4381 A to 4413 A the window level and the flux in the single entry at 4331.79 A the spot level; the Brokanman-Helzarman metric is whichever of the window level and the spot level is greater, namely 0.84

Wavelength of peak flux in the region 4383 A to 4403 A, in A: 4383.97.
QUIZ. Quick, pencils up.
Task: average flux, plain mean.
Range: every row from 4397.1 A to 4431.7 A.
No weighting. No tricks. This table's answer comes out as 0.86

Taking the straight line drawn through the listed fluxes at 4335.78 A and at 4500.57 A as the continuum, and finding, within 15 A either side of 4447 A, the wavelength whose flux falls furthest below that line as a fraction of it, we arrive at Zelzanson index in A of 4436.78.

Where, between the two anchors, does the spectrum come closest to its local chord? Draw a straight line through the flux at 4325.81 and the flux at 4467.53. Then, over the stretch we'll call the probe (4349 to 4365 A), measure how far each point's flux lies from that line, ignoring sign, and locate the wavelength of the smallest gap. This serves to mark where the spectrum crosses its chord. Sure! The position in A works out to 4349.78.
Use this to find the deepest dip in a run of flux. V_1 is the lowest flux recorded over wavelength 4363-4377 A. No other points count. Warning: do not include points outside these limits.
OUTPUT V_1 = 0.8669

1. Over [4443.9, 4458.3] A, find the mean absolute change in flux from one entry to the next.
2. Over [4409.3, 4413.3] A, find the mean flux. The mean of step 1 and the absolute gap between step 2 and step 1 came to 0.451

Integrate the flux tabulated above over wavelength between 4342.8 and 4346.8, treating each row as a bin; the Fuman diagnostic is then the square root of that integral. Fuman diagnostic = 1.9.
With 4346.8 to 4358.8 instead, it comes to 3.2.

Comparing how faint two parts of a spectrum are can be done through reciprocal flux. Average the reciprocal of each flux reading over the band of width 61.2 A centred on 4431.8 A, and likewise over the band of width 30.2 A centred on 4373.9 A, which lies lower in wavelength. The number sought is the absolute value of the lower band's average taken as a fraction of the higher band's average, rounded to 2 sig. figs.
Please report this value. 0.86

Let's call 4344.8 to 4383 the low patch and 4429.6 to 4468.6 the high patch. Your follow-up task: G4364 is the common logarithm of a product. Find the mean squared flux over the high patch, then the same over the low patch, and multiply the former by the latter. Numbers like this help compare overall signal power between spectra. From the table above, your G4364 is -0.17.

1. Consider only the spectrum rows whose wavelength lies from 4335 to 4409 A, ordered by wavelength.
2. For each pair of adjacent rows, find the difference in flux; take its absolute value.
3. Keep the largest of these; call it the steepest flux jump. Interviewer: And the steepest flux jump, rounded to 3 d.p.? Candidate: 0.180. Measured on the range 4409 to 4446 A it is 0.071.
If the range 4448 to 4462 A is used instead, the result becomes 0.063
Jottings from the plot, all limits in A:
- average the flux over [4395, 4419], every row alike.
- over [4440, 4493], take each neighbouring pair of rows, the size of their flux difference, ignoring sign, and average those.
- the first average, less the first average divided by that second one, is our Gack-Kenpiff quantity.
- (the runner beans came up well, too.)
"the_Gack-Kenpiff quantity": -38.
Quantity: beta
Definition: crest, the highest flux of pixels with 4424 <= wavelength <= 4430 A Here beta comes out 0.8984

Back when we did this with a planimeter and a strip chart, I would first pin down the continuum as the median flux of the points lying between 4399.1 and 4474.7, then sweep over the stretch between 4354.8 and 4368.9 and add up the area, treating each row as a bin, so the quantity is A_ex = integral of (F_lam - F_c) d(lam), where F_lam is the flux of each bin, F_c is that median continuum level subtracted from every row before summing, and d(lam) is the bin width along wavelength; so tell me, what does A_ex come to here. 4.4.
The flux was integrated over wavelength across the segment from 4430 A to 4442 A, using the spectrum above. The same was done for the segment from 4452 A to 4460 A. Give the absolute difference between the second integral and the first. 3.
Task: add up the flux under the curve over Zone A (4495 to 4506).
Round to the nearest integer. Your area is 9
